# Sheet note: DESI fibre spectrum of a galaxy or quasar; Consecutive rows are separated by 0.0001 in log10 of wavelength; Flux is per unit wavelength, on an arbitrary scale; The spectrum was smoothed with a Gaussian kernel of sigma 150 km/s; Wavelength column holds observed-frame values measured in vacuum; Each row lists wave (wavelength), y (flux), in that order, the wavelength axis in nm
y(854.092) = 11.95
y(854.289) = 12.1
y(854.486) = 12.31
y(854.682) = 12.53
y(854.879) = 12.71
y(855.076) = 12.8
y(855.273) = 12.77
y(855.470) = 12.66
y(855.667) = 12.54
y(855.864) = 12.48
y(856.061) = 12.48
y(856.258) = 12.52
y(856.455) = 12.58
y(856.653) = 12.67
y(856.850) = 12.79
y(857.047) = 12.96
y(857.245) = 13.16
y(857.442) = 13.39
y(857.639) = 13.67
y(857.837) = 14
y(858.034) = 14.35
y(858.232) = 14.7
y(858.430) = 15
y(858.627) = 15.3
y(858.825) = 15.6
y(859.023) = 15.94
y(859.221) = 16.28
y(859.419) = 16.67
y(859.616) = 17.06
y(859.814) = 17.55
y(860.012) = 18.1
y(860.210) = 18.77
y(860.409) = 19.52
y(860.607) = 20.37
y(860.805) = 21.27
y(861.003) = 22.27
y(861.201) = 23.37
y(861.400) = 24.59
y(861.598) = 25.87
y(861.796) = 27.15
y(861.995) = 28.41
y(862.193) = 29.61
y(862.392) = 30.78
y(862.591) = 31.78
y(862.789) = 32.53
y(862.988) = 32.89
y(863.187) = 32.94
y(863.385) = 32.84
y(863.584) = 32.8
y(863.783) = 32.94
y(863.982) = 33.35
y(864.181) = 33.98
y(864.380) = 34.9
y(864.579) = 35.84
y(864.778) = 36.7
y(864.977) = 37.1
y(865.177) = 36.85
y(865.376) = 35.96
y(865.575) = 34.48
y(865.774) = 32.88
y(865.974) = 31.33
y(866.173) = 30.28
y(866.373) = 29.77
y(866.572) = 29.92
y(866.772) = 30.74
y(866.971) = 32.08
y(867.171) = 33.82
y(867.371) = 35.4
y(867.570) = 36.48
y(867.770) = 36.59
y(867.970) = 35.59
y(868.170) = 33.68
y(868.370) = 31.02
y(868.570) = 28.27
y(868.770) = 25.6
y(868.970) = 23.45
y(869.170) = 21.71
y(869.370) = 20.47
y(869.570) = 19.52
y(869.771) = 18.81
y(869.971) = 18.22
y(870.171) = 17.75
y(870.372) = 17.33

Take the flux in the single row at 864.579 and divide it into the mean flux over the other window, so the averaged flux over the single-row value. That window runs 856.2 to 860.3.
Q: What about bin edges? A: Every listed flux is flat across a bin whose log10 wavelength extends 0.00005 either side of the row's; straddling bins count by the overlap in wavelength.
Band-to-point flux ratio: 0.4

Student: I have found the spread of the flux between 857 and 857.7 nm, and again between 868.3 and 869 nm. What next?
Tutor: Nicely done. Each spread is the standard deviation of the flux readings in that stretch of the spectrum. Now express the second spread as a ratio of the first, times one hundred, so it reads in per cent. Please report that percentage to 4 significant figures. 1074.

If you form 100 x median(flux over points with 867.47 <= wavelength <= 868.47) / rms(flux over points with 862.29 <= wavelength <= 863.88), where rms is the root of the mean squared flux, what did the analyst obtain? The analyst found 110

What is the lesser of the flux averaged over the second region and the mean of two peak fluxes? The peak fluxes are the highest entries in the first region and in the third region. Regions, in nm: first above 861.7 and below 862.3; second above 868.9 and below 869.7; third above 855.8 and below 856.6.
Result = 21.1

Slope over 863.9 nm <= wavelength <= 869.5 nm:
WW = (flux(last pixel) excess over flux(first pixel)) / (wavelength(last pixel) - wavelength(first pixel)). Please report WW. -2.4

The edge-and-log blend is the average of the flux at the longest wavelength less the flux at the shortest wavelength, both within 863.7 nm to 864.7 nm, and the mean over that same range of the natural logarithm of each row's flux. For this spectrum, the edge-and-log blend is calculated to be 3.2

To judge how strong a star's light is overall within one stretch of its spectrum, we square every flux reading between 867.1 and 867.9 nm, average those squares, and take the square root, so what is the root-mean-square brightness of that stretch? 36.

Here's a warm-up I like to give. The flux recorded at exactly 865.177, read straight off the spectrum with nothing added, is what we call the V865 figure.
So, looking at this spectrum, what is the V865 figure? 36.85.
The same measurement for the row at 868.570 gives 28.27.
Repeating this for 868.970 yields 23.45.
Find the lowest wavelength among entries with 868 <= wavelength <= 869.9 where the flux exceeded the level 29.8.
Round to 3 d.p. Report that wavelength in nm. 868.170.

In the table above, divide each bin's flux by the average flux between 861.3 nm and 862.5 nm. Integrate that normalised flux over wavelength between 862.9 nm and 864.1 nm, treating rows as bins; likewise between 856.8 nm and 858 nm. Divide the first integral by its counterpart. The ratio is 2.5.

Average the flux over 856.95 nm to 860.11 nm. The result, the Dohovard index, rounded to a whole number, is 15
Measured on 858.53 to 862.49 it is 21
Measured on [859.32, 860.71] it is 18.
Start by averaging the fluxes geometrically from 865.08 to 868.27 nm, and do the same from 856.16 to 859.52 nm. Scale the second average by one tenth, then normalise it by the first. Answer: 0.042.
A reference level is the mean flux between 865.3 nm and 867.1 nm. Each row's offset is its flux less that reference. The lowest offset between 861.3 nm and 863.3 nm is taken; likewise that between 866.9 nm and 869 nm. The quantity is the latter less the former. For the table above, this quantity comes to -1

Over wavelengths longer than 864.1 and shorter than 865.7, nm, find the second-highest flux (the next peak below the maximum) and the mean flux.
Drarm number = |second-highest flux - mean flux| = 1.1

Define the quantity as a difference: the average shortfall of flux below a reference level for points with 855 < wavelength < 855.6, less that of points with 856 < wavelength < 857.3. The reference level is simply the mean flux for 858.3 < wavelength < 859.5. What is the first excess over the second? 0.0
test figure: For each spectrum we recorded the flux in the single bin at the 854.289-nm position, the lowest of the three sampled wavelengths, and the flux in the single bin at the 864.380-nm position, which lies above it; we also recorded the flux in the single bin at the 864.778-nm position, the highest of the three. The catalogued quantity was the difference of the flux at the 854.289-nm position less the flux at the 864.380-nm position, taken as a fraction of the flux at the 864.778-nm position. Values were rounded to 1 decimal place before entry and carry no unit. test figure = -0.6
